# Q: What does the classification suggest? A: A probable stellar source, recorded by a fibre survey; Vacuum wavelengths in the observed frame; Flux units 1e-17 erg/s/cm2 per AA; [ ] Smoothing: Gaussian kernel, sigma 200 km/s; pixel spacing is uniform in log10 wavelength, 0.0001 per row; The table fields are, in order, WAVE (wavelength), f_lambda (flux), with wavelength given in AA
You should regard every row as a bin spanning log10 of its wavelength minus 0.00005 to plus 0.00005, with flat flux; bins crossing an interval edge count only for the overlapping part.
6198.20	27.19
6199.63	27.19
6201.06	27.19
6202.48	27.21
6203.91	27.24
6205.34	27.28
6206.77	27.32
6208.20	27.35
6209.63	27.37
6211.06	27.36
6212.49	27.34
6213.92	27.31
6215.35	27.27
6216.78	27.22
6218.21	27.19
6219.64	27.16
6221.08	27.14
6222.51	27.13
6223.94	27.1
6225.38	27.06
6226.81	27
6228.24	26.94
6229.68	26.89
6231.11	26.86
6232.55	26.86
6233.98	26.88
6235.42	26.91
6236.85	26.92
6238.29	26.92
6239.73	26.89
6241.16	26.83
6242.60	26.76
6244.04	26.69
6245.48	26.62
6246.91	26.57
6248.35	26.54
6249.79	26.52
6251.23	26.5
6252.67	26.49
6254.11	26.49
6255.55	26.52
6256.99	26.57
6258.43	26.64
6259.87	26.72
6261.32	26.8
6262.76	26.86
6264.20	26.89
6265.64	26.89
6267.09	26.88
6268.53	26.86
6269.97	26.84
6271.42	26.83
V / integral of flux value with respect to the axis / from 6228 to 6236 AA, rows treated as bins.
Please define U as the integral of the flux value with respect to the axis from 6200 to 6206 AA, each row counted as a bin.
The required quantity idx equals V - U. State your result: 52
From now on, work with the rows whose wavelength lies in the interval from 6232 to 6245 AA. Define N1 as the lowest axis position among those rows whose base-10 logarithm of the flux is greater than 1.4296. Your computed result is 6235.42 AA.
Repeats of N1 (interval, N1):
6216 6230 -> 6216.78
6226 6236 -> 6226.81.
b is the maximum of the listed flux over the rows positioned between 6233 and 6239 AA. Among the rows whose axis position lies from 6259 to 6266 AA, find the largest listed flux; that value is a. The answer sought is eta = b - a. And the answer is 0.0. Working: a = 26.89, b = 26.92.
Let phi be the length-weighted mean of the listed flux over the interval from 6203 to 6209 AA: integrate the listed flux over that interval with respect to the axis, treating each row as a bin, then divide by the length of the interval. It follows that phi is 27.3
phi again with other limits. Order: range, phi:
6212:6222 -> 27.2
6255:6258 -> 26.6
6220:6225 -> 27.1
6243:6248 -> 26.6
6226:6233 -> 26.9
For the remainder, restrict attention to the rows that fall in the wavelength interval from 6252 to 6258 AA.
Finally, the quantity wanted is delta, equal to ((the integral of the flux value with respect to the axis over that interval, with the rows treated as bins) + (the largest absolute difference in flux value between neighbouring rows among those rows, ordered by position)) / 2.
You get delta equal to 79.6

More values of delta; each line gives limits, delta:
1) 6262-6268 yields 80.7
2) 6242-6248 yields 80.0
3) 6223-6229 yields 81.1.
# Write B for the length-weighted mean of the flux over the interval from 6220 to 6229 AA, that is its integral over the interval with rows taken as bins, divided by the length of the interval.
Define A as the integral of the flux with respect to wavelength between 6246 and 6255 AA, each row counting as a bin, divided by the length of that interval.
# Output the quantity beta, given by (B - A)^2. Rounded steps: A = 26.53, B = 27.0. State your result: 0.260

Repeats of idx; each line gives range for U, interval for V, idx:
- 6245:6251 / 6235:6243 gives 56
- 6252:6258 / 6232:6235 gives -79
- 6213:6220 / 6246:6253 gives -5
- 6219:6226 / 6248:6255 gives -4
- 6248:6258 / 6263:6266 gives -184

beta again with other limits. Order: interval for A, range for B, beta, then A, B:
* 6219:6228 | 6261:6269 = 0.044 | 27.09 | 26.9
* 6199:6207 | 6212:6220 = 0.001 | 27.24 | 27.3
